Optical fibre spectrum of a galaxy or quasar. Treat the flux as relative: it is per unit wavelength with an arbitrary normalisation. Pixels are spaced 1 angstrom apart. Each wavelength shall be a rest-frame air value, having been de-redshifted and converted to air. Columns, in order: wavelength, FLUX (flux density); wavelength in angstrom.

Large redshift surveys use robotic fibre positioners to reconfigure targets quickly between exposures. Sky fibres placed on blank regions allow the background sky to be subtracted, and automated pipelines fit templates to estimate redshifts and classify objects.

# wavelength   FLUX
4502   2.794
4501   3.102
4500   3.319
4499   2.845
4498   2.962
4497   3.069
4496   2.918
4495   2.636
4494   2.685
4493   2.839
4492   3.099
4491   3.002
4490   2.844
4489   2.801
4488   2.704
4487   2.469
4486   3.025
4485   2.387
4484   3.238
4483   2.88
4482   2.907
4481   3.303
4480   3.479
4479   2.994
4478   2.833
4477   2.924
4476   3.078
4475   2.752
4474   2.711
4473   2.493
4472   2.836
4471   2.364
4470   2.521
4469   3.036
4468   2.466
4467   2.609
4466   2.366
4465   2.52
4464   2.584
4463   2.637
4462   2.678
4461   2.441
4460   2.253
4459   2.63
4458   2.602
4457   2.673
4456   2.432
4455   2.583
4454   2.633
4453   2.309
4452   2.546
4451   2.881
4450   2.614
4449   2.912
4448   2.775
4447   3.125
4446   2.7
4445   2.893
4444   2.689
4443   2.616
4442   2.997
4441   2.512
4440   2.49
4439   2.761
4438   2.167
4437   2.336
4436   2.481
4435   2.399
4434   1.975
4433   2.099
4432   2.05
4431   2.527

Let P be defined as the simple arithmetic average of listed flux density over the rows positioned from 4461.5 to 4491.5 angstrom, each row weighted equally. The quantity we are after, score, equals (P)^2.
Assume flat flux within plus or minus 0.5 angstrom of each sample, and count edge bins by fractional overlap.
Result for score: 7.7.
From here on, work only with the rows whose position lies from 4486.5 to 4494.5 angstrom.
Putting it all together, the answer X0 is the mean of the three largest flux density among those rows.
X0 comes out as 3.0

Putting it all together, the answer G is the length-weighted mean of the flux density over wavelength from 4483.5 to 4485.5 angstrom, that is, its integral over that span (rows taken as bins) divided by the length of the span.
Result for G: 2.81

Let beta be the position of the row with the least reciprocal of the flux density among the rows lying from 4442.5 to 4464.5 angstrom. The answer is 4447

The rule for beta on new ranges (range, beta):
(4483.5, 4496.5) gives 4484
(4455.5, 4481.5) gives 4480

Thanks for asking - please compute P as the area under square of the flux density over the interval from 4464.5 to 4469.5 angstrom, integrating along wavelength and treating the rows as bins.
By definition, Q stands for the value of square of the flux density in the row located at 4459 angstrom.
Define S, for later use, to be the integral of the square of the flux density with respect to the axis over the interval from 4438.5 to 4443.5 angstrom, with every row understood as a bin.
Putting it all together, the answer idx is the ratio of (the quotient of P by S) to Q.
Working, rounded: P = 34.1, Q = 6.9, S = 36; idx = 0.137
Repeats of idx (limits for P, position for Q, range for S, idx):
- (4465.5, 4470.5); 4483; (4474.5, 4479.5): 0.096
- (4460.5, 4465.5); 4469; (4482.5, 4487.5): 0.090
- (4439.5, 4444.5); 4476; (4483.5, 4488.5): 0.097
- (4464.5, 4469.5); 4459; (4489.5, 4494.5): 0.117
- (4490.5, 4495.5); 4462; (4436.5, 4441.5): 0.188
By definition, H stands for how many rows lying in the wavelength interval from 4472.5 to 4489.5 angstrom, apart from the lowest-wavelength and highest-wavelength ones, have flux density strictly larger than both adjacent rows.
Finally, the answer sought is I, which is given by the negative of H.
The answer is -4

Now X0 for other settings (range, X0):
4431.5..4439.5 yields 2.5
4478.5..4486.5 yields 3.3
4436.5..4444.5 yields 2.8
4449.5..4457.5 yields 2.7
